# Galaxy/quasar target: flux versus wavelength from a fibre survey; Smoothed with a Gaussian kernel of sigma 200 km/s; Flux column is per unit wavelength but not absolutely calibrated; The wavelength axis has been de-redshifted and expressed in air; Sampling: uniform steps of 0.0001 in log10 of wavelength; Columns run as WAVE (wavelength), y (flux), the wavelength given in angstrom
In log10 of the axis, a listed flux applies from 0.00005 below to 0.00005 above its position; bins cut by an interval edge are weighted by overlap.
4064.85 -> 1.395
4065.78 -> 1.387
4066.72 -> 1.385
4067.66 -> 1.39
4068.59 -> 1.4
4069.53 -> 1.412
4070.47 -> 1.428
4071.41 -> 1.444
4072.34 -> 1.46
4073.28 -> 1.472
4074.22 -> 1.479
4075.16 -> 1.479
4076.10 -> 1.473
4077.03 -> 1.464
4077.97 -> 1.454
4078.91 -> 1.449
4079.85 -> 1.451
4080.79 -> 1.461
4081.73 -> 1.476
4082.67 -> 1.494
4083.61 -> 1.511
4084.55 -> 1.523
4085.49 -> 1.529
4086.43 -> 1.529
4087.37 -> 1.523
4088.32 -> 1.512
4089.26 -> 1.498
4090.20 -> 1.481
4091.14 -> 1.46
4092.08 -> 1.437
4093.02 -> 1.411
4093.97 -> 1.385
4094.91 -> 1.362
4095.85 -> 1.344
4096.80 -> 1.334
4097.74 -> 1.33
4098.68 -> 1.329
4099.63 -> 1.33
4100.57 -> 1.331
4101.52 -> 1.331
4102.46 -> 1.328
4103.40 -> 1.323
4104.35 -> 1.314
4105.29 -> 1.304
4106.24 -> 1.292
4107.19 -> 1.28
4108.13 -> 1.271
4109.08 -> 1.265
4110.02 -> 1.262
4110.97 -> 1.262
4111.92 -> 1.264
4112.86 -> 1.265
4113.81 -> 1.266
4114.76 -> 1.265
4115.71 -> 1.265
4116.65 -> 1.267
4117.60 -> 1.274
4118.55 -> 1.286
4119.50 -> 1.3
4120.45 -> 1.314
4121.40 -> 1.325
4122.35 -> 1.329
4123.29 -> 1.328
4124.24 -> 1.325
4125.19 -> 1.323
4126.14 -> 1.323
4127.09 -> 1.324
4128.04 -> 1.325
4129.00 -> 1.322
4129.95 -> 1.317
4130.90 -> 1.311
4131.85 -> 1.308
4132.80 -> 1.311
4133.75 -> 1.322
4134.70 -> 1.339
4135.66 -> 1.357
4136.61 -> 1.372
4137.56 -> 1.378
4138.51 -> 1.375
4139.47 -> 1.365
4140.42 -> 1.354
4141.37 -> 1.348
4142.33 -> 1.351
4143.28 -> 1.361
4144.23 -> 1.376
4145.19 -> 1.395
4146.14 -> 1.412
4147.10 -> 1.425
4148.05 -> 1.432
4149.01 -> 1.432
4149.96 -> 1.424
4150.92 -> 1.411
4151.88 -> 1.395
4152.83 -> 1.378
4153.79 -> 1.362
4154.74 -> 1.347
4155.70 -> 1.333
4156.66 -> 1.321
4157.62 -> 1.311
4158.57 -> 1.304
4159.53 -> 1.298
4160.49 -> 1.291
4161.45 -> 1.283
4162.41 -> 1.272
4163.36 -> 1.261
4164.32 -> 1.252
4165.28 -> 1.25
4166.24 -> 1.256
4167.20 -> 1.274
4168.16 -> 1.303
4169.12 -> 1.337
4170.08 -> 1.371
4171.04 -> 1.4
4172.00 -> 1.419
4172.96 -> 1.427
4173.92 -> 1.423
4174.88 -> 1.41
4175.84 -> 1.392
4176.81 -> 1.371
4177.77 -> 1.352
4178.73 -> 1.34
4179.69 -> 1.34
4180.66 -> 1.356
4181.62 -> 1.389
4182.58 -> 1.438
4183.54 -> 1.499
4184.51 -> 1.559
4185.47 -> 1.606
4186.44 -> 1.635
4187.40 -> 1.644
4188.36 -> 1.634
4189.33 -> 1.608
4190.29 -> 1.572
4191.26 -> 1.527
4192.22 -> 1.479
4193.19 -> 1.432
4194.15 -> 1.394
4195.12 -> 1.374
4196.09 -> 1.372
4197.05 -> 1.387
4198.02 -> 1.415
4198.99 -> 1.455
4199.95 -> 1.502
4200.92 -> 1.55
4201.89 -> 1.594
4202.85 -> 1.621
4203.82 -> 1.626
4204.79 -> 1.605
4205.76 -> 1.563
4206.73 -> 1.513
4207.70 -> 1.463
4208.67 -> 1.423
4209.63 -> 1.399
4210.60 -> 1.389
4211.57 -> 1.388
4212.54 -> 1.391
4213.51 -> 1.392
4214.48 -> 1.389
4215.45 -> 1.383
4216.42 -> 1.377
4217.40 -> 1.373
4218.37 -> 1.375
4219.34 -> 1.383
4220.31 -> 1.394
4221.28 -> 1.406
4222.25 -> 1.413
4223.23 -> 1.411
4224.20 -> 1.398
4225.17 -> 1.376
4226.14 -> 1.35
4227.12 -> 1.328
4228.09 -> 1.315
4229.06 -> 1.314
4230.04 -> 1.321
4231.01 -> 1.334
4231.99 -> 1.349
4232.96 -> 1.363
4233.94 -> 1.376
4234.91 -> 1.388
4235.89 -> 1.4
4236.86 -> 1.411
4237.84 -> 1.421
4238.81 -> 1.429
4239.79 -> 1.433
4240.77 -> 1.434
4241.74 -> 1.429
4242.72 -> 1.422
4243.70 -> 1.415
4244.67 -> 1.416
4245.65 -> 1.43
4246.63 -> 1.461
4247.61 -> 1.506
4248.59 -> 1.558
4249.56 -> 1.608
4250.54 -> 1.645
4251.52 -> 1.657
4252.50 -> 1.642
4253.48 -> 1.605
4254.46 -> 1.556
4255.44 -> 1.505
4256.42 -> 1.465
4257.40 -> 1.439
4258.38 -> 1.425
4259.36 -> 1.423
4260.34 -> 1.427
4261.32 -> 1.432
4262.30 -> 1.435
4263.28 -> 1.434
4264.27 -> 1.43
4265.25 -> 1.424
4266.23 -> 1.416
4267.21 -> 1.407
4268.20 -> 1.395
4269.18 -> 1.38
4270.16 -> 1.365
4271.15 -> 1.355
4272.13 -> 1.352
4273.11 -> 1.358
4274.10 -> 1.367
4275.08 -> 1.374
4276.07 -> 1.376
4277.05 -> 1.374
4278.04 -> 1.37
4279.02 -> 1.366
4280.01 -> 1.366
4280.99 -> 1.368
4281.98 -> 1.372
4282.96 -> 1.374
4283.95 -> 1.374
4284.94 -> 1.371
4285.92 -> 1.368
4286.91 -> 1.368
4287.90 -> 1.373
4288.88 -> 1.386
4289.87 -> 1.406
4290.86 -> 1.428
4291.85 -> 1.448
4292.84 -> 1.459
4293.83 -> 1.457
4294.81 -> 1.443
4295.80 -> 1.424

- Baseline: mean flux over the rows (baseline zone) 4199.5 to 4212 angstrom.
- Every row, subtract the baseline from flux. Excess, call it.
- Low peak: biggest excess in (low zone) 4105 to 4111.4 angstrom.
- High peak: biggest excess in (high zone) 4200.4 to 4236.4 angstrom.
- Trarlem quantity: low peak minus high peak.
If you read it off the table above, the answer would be -0.32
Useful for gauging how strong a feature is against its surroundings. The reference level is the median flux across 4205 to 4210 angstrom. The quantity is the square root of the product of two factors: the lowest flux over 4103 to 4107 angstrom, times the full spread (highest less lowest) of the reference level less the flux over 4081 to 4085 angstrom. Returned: 0.25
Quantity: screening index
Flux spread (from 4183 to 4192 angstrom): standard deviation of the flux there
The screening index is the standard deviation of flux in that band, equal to 0.05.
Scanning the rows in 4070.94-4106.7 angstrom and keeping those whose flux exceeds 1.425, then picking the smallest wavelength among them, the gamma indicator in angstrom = 4071.41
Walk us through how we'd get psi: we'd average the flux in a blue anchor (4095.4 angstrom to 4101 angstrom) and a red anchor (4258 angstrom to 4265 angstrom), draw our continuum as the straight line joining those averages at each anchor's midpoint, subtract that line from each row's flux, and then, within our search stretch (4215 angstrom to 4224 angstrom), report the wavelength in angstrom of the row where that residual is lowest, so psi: 4217.40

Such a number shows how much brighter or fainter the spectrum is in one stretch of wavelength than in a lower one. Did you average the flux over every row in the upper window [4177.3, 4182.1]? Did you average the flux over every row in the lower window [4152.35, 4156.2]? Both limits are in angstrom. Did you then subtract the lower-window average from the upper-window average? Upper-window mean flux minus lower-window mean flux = 0.000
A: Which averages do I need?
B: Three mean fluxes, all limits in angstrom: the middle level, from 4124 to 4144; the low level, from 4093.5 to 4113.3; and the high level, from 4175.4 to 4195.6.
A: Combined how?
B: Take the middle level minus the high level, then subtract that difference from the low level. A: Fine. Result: 1.44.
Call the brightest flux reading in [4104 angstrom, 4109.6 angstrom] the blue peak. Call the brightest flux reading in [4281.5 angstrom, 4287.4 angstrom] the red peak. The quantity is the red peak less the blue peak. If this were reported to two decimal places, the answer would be 0.06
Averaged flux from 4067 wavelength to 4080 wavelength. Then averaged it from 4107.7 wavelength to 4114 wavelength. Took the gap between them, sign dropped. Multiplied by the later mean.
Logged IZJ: 0.23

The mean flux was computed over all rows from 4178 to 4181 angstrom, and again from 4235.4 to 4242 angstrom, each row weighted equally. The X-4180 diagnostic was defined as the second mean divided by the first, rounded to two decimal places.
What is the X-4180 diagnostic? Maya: 1.06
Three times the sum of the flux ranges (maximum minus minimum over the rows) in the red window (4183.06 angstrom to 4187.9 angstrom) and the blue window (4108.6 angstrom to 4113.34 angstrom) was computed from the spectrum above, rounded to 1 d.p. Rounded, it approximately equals 0.4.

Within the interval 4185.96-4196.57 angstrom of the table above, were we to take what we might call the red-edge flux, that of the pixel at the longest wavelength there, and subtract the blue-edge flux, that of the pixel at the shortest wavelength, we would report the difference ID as -0.26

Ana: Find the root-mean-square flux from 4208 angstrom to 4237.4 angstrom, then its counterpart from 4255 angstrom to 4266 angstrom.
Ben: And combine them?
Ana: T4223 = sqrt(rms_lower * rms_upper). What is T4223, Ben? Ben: 1.41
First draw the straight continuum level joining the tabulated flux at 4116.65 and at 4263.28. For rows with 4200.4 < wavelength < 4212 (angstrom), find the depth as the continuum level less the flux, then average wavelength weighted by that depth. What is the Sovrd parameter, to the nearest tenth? 4204.3 angstrom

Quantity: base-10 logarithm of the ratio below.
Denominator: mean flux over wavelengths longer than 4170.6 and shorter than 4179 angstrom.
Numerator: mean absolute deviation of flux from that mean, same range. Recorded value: -1.73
